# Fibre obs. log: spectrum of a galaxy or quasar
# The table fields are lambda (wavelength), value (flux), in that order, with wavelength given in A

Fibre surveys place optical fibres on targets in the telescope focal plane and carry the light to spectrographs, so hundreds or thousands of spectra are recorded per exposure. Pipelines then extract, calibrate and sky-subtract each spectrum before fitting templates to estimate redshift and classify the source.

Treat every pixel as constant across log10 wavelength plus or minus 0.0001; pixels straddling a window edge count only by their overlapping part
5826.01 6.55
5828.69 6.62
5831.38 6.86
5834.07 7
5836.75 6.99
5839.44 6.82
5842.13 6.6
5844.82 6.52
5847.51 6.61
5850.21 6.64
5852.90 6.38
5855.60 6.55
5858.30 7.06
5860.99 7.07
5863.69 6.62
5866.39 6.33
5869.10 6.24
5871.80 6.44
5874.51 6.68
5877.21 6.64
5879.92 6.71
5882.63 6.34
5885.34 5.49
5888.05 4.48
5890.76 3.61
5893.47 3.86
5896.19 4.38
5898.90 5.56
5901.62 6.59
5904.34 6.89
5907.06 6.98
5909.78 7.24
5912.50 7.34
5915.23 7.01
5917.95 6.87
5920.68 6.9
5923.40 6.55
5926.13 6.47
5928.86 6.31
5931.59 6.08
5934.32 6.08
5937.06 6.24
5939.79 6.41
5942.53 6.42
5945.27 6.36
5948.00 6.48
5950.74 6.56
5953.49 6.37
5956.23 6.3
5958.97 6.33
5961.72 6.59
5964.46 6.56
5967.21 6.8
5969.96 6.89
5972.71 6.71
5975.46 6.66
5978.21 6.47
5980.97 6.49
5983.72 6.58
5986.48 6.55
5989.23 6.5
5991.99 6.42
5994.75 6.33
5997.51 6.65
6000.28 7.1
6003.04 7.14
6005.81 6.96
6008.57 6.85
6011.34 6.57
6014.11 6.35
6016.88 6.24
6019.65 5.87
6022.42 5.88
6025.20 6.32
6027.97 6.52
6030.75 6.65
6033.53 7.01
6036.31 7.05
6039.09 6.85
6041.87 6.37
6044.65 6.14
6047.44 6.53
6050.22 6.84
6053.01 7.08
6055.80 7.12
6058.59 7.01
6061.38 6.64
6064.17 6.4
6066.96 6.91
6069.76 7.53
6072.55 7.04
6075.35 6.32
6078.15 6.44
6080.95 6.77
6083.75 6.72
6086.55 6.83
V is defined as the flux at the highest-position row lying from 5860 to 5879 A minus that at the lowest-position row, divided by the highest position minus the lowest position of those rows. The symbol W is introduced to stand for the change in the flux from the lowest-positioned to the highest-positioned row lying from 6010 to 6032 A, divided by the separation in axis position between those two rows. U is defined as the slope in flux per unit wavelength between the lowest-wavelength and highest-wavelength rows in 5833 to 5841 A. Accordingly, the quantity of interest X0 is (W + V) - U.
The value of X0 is 0.01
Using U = -0.03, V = -0.03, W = 0.004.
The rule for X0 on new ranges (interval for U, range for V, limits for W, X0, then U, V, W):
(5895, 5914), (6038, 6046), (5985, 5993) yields -0.33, 0.18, -0.13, -0.024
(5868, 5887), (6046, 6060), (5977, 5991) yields 0.09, -0.05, 0.04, 0.003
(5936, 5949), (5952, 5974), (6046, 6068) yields 0.02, 0.02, 0.02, 0.019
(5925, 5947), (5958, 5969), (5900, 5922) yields 0.08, -0.01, 0.06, 0.016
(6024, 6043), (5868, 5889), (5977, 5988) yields -0.09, 0.00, -0.09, 0.010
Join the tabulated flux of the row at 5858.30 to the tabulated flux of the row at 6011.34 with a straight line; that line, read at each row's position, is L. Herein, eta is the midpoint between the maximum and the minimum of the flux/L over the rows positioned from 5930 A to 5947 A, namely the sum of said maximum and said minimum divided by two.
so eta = 0.92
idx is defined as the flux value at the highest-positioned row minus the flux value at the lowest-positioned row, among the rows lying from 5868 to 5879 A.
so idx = 0.4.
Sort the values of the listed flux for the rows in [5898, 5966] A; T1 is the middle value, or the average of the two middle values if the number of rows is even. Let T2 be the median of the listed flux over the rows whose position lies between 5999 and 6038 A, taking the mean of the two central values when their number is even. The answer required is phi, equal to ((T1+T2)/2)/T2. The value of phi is 0.99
